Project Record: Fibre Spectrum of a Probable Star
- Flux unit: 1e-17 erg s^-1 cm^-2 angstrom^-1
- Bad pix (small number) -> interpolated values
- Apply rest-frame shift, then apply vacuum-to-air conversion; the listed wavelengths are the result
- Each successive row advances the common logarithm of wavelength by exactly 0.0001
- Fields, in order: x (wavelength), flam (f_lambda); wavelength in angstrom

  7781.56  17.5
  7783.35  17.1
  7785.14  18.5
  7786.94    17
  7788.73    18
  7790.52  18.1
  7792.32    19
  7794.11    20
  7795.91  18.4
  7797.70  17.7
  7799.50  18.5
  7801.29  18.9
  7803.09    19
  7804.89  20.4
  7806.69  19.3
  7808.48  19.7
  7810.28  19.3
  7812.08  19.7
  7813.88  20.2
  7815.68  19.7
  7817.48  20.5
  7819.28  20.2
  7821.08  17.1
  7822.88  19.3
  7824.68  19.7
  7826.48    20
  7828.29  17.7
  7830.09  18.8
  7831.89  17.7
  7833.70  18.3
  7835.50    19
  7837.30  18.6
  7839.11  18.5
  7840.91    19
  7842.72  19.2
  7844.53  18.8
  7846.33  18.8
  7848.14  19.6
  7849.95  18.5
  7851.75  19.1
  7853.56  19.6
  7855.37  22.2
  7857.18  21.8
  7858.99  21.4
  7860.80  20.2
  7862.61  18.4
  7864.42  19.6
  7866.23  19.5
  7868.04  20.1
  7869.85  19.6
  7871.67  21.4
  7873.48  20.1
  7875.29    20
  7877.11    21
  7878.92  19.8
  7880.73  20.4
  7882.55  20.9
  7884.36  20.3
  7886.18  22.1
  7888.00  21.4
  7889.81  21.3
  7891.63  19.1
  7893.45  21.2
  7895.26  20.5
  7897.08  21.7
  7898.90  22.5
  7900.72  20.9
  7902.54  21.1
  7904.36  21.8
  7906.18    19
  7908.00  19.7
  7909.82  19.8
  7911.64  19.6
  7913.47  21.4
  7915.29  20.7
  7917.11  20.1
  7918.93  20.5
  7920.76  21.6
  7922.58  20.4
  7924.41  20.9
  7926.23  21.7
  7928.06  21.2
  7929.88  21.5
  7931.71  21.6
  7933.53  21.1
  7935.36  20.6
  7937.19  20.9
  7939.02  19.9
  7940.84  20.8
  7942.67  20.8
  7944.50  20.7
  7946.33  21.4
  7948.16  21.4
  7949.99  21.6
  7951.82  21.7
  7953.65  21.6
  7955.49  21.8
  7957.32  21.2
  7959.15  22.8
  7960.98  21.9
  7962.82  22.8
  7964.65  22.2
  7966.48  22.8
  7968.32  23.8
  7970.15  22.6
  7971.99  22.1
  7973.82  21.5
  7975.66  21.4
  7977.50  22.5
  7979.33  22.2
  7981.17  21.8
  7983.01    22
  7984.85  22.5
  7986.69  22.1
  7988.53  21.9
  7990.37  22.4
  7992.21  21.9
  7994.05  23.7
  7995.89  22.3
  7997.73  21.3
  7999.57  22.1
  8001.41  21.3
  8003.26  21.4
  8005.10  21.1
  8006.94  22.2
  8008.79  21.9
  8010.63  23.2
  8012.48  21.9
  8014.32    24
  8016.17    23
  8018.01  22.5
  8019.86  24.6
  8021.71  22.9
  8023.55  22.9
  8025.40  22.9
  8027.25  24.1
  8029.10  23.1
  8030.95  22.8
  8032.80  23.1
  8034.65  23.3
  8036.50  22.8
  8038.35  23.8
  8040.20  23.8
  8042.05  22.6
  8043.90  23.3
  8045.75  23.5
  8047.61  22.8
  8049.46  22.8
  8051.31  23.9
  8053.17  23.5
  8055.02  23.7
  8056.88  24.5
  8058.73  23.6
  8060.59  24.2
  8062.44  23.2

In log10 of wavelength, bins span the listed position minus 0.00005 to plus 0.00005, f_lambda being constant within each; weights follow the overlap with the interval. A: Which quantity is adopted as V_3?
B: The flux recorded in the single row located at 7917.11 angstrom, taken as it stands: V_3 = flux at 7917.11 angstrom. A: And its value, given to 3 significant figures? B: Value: 20.1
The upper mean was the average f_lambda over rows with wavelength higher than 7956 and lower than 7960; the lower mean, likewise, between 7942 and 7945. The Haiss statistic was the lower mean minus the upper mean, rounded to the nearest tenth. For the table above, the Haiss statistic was -1.2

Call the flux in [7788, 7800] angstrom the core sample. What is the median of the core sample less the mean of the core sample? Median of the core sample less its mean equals -0.13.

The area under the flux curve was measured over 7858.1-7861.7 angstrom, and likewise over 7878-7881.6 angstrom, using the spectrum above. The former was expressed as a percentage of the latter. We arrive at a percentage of 103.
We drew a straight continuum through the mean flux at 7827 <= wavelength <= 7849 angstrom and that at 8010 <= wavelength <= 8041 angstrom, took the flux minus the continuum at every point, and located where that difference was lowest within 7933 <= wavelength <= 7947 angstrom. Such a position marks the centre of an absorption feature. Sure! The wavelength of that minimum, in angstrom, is 7939.02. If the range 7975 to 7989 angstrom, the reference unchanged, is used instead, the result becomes 7975.66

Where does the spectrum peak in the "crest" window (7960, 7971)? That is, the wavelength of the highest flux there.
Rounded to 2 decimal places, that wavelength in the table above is 7968.32 angstrom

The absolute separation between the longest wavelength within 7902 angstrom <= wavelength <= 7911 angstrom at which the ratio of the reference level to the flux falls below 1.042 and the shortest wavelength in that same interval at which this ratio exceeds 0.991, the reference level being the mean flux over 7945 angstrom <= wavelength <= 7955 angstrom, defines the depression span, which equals 1.8 angstrom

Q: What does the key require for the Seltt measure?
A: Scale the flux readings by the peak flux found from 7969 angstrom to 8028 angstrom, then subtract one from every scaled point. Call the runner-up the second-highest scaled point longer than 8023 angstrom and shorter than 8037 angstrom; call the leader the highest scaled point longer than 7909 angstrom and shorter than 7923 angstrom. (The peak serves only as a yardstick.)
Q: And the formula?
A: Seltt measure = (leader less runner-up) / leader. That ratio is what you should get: 0.6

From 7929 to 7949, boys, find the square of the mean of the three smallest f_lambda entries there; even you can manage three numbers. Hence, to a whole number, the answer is 416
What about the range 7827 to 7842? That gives 320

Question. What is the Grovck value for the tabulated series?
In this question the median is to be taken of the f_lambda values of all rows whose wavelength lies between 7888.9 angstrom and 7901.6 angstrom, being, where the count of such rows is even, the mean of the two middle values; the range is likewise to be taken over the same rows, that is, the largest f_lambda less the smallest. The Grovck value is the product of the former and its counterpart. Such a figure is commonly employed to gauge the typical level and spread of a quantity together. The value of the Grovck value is 72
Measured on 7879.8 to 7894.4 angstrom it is 63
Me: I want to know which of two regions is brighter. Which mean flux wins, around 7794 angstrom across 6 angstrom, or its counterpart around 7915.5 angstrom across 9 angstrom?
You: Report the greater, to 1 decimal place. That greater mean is 20.5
